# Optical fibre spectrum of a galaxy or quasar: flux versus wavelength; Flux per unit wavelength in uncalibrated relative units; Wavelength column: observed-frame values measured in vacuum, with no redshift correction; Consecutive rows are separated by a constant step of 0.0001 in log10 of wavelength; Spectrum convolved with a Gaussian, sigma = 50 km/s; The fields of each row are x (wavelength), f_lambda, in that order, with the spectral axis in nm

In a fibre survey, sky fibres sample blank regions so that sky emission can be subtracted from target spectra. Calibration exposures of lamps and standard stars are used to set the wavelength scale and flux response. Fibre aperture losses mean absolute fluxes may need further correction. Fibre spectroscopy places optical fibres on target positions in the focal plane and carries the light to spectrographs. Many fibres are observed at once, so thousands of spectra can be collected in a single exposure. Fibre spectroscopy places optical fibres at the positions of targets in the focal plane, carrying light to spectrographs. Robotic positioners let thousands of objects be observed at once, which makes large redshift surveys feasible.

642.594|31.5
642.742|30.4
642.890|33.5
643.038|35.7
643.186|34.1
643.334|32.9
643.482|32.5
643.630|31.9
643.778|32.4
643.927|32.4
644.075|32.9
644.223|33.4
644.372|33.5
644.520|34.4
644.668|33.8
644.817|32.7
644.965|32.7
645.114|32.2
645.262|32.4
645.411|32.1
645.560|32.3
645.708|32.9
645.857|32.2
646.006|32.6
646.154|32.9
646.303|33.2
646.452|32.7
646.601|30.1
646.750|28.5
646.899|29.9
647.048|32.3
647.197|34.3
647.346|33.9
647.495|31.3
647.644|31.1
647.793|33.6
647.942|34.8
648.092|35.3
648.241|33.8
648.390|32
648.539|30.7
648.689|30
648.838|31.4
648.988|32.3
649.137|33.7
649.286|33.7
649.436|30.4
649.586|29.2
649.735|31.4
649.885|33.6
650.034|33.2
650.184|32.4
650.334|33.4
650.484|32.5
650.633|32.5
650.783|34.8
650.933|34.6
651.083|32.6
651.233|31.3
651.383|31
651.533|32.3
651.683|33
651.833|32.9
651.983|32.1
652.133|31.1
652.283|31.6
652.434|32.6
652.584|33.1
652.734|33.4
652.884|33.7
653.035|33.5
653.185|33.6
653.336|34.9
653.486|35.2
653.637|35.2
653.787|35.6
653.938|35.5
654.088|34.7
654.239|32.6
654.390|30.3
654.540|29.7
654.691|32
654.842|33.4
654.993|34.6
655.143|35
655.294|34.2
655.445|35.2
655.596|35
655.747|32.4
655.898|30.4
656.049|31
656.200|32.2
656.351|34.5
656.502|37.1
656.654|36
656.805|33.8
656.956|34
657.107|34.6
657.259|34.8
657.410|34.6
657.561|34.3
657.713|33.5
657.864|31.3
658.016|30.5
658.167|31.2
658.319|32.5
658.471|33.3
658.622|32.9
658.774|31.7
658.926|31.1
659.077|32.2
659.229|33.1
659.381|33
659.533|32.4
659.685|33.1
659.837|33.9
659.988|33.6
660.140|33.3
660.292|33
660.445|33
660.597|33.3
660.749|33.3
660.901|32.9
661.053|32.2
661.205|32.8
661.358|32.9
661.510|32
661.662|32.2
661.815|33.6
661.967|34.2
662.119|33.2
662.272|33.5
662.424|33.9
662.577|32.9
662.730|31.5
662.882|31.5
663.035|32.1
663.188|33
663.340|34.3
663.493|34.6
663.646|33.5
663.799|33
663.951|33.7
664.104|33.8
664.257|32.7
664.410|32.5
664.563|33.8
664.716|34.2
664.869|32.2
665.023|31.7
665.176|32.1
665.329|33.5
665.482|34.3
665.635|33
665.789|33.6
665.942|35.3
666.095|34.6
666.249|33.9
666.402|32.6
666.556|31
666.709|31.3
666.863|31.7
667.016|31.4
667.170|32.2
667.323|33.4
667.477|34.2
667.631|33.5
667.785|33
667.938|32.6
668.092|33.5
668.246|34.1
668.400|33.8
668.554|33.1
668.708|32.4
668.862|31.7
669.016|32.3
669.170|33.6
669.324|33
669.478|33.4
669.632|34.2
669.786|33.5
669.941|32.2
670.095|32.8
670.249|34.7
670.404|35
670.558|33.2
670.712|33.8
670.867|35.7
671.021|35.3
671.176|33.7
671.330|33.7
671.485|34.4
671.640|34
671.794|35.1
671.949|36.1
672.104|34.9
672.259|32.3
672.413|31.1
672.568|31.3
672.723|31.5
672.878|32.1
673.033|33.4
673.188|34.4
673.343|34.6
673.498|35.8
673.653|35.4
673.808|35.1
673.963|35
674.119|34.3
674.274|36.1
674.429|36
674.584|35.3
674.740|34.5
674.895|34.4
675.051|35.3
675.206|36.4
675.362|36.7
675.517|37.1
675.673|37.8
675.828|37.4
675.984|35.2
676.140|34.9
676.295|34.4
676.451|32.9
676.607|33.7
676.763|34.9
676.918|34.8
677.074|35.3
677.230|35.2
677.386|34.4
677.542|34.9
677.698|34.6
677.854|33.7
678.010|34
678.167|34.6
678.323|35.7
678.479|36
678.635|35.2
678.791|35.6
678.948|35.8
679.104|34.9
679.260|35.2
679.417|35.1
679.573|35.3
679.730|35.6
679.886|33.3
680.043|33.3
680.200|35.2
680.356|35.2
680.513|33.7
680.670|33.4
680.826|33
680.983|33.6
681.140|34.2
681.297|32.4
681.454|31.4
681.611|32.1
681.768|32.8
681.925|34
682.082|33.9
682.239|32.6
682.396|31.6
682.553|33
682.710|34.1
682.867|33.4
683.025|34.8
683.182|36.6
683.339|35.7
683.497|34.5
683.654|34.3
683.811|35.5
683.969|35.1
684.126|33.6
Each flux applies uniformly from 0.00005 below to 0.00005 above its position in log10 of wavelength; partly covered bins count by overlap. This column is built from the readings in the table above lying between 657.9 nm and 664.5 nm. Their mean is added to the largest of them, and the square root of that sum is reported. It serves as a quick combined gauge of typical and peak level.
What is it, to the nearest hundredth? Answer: 8.21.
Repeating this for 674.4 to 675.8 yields 8.59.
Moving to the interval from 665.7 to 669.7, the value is 8.27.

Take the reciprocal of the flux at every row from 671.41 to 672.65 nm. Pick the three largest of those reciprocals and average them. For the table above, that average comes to 0.0317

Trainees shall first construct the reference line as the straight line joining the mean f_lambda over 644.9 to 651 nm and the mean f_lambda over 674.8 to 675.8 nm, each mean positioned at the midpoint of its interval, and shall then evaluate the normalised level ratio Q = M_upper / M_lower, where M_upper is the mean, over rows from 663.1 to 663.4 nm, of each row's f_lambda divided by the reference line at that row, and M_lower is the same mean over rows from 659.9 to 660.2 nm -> 0.99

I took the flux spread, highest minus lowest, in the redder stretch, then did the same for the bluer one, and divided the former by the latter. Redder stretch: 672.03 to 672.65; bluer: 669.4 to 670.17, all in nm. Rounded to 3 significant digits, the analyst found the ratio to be 1.90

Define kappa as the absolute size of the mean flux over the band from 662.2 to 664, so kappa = 33.1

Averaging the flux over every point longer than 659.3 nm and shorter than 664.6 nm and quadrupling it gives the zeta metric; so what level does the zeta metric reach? 132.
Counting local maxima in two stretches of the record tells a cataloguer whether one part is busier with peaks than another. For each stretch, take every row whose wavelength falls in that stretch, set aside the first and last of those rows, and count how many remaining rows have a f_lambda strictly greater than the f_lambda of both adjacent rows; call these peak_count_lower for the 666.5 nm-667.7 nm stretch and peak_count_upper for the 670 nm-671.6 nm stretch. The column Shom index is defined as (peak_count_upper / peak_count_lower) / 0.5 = 2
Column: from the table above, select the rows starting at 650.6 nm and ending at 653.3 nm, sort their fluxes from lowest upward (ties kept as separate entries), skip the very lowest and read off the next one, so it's 31.1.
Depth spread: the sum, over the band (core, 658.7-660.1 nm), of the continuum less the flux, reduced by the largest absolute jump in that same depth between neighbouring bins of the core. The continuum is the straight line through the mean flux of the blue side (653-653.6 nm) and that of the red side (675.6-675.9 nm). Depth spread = 22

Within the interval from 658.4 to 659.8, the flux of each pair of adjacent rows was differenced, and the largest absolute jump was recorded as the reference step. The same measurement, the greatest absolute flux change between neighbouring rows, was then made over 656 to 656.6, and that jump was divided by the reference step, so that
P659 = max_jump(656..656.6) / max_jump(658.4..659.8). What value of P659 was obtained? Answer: 2.2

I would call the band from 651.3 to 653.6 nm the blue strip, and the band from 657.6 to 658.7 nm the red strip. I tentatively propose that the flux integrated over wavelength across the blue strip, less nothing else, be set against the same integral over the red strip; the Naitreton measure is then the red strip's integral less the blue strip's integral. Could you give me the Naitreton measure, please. -40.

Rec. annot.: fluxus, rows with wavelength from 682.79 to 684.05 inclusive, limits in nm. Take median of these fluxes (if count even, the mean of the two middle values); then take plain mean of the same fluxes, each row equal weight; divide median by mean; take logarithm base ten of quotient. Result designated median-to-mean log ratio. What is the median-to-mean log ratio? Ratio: -0.0005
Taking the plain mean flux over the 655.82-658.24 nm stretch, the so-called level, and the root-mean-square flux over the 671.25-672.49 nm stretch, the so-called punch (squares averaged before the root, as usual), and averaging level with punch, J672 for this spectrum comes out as 33.7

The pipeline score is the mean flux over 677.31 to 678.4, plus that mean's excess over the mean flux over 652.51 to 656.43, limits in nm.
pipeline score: 35.6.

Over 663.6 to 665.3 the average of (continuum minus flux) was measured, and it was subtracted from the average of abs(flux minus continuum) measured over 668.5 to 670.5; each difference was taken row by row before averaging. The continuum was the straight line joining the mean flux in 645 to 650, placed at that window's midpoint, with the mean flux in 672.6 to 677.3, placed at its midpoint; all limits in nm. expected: 0.41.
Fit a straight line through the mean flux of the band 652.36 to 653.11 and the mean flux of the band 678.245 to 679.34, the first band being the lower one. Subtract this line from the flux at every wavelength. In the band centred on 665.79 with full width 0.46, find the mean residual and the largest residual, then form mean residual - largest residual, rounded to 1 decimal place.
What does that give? -1.3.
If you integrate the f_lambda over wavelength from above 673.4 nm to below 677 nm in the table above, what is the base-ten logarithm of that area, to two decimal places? 2.10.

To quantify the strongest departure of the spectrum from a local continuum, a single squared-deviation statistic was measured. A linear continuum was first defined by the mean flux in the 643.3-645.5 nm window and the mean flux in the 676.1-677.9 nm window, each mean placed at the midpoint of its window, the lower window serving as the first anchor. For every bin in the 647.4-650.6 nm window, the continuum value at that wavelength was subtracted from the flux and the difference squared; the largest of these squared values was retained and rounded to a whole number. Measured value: 15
